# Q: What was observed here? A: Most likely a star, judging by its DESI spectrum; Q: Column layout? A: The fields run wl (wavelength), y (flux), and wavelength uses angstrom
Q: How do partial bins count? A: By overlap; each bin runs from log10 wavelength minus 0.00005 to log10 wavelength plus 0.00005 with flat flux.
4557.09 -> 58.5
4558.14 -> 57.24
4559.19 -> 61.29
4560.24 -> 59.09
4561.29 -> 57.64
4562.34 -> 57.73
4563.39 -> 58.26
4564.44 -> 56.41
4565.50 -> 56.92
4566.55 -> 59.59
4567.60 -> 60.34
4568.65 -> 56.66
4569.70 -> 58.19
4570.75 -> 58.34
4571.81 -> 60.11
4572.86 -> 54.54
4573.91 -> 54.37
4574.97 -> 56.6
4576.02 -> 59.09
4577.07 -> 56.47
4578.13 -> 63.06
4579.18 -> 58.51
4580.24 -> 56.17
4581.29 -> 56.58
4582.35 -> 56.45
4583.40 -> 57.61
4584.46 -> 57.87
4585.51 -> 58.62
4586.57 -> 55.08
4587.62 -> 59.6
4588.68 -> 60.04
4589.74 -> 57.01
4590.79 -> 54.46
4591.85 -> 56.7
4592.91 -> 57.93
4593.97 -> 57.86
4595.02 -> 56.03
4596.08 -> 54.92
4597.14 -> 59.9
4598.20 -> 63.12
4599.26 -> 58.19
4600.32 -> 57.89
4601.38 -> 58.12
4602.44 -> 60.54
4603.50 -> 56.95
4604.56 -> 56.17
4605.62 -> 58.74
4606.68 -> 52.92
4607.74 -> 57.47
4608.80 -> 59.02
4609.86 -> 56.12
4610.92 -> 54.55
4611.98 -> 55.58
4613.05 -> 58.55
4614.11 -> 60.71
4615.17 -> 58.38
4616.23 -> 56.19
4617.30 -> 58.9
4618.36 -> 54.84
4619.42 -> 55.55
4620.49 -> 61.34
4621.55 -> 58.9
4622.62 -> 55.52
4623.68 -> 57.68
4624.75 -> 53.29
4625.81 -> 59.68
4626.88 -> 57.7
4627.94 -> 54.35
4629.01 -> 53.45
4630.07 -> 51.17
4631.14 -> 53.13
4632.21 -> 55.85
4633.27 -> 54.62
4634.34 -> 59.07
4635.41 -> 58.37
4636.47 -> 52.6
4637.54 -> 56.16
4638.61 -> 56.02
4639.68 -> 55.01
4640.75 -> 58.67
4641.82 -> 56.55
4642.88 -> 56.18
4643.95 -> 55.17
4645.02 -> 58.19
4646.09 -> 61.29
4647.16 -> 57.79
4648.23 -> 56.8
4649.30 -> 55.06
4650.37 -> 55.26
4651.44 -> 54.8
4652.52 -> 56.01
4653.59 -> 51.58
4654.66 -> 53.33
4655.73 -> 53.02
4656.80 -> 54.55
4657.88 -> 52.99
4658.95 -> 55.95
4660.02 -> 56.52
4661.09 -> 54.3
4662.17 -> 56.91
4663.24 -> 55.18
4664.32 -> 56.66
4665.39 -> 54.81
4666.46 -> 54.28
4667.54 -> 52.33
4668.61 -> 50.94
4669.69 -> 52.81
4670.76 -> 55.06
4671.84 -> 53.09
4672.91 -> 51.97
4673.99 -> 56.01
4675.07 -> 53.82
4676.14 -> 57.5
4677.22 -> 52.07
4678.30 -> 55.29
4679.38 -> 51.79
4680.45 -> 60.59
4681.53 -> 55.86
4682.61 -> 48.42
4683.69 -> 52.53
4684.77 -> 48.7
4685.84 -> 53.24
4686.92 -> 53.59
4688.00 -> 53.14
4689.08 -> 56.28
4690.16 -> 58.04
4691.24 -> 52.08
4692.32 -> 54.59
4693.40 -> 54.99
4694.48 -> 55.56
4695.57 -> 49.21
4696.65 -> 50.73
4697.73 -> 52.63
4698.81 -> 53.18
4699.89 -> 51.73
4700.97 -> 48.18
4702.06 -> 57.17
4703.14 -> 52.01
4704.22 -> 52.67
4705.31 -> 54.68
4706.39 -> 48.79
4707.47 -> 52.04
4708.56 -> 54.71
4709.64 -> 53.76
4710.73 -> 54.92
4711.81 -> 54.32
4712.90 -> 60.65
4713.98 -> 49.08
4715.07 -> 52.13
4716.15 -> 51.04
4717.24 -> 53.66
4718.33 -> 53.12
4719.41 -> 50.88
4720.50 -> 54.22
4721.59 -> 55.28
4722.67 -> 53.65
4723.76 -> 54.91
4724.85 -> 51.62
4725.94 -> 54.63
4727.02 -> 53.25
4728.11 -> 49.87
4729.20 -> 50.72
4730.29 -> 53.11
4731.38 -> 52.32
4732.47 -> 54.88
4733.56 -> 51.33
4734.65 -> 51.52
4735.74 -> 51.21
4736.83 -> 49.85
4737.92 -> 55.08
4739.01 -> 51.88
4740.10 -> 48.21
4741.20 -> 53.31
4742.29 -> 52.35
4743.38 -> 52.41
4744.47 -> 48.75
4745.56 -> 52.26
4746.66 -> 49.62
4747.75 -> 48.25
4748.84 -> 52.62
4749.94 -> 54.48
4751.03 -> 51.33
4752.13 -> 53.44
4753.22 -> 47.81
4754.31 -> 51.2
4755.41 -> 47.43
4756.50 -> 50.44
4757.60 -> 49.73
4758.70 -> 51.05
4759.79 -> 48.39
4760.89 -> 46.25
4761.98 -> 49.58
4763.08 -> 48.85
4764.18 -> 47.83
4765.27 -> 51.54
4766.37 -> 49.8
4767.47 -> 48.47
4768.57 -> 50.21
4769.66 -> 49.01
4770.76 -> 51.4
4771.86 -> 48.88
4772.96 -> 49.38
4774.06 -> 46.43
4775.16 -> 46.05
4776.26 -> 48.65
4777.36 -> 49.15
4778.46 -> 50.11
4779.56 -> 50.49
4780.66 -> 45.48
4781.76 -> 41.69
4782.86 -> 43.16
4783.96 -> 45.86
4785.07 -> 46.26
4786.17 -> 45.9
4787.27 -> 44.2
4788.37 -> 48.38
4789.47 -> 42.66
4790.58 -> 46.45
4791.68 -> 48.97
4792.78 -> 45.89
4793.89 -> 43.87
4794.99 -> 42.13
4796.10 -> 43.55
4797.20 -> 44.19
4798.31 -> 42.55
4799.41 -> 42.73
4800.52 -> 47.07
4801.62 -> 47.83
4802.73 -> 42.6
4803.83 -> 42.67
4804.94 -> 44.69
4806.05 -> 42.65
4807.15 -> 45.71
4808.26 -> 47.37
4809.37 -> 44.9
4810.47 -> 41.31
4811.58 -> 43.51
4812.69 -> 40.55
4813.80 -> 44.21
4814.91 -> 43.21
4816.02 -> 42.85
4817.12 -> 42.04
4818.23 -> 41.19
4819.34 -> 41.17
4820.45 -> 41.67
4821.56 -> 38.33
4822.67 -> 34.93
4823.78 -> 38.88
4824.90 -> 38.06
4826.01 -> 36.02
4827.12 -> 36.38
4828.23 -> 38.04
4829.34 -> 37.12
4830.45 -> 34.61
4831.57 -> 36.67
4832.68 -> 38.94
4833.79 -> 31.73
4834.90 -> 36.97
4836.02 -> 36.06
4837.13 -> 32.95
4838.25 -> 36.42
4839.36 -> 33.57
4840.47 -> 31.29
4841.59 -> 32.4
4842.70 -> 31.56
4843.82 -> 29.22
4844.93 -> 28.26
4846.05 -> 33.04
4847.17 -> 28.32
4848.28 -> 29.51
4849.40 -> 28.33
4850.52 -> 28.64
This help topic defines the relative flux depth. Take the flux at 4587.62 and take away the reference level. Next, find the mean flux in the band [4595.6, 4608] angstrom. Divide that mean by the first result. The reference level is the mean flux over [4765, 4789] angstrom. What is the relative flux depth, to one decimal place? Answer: 4.9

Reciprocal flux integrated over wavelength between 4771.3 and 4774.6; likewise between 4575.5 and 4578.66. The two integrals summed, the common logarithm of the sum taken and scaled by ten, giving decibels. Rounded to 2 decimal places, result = -9.15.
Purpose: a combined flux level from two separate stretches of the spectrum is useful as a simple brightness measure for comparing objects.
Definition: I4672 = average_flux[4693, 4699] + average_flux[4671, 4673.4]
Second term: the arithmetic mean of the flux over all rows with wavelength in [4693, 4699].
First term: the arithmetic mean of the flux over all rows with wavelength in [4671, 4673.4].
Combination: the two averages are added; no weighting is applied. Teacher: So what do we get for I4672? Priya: 105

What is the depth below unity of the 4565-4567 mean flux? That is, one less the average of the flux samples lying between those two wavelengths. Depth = -57.3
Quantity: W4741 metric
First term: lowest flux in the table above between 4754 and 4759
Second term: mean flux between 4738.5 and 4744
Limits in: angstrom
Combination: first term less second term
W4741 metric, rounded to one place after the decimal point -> -4.2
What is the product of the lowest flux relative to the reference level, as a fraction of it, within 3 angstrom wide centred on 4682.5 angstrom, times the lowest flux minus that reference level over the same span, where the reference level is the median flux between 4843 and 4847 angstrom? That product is 32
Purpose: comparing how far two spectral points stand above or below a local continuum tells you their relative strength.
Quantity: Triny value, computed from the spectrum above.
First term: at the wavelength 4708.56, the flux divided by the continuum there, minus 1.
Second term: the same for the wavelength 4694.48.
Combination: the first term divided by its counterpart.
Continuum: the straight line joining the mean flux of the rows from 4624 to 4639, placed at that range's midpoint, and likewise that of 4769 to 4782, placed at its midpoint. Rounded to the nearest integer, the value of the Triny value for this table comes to 1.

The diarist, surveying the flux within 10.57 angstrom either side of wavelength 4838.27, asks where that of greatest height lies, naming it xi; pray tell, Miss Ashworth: 4832.68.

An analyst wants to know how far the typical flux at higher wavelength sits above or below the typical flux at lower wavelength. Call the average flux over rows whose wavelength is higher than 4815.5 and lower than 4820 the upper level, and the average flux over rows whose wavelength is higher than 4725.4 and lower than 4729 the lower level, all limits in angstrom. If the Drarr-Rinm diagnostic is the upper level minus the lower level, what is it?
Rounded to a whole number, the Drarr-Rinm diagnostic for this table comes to -11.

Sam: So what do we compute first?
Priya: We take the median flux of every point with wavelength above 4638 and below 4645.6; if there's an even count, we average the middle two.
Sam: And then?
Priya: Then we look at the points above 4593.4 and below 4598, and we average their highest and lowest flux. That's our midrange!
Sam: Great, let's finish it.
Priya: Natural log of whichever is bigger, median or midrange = 4.05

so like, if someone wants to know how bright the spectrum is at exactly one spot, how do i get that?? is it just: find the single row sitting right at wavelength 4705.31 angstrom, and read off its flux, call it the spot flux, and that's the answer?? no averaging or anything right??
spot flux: 54.68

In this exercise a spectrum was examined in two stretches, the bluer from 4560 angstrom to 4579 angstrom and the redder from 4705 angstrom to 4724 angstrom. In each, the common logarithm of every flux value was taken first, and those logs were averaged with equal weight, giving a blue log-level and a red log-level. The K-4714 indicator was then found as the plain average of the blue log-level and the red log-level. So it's 1.75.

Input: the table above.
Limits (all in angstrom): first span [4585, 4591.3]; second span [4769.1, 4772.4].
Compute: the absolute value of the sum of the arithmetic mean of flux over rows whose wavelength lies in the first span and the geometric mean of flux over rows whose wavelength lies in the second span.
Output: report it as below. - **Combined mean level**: 107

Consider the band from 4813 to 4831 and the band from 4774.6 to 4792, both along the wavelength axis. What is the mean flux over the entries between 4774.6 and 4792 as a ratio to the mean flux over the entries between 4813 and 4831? 1.18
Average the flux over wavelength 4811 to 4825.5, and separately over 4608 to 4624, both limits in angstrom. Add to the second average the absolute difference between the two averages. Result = 74.1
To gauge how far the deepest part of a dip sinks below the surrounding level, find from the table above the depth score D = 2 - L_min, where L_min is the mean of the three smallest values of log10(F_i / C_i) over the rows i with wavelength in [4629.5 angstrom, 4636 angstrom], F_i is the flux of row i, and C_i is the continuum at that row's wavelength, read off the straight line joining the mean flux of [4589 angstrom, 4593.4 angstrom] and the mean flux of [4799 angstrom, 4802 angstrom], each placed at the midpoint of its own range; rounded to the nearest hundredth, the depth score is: 2.01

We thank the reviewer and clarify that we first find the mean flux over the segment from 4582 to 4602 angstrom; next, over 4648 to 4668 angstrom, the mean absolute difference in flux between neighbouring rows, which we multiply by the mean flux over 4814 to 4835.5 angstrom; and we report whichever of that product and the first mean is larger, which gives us 62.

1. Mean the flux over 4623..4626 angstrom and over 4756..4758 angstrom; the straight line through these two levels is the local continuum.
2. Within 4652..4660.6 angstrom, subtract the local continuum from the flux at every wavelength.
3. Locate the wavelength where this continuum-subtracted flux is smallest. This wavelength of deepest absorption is 4653.59 angstrom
